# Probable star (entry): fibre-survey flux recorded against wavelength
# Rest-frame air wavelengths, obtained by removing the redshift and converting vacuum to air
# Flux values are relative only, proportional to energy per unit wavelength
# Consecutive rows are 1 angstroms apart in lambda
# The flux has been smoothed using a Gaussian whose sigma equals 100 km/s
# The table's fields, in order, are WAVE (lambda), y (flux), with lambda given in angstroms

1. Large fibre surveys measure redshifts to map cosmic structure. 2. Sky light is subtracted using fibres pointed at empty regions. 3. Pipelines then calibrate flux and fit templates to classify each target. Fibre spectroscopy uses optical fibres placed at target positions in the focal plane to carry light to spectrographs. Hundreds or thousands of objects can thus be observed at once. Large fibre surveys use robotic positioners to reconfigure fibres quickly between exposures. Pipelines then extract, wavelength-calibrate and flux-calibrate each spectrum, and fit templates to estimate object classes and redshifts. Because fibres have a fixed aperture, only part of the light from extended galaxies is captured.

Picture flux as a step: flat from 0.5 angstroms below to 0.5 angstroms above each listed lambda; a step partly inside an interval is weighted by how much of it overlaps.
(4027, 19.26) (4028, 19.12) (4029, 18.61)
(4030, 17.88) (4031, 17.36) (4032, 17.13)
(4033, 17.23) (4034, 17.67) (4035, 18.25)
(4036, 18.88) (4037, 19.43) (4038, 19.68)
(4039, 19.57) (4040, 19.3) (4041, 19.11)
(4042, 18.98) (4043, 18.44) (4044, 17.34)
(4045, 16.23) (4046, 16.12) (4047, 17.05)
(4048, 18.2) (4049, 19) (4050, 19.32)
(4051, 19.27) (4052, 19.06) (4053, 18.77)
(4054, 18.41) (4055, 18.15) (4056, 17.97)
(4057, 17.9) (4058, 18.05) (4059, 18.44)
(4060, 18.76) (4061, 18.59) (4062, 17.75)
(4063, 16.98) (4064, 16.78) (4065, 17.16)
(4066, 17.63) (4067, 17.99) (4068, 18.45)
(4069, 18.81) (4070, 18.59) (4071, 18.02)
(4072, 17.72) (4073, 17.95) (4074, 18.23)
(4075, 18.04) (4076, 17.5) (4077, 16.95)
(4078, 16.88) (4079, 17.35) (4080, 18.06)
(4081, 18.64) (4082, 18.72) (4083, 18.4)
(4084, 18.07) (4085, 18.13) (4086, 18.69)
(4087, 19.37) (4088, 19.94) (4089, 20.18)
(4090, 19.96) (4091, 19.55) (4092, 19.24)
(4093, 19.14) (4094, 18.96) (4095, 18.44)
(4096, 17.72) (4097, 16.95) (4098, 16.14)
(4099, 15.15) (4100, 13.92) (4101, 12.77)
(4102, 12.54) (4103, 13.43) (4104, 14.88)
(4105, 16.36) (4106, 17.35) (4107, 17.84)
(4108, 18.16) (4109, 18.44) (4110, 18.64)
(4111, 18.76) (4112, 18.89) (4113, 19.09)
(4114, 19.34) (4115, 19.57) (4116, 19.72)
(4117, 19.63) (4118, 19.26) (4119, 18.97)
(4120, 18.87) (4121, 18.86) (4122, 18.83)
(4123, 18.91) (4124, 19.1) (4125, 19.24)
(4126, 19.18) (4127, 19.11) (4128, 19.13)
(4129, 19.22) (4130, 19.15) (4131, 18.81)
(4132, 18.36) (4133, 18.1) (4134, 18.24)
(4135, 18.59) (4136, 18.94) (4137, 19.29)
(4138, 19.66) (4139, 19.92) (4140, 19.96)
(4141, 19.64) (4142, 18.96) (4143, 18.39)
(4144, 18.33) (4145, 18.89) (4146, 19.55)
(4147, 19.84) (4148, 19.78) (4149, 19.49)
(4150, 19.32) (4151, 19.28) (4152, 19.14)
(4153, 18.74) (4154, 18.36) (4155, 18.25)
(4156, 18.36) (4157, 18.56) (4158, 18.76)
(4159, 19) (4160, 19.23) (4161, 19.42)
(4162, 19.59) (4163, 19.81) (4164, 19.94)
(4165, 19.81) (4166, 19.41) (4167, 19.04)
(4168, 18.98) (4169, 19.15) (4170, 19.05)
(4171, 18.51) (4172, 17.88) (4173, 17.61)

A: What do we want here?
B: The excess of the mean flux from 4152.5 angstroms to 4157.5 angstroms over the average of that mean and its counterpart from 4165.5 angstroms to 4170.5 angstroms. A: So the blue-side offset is -0.3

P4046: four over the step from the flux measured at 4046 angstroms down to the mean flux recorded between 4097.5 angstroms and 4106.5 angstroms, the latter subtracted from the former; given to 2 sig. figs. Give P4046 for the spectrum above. 2.9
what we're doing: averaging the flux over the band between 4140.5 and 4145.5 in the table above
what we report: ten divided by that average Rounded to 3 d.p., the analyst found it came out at 0.531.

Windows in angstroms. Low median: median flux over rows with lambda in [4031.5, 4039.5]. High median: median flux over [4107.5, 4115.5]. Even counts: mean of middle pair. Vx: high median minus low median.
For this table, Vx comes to 0.26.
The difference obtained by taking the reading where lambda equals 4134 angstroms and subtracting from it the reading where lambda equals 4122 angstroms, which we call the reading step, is -0.59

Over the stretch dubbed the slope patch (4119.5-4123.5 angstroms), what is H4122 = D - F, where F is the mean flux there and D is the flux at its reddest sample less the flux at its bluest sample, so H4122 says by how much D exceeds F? -18.8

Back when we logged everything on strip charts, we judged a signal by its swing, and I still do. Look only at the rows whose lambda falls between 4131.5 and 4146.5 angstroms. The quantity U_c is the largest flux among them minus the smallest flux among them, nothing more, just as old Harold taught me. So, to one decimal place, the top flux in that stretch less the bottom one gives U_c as 1.9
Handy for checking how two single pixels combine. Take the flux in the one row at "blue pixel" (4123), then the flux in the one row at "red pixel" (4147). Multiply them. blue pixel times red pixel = 375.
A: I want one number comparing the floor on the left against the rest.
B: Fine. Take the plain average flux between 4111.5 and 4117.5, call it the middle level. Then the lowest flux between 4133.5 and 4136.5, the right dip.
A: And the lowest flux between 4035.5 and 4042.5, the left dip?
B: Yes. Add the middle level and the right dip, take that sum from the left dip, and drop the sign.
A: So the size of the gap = 18.7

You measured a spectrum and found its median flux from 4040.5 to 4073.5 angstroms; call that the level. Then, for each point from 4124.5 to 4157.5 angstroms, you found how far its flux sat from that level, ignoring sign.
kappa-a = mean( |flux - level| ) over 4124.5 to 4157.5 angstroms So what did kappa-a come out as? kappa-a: 0.88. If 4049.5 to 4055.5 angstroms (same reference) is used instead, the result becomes 0.68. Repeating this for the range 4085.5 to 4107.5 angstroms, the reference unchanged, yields 2.03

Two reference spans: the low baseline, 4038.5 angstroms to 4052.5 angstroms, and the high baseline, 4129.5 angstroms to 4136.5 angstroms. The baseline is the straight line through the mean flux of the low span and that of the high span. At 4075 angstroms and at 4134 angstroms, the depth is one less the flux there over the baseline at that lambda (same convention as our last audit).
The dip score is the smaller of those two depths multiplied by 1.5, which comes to 0.0291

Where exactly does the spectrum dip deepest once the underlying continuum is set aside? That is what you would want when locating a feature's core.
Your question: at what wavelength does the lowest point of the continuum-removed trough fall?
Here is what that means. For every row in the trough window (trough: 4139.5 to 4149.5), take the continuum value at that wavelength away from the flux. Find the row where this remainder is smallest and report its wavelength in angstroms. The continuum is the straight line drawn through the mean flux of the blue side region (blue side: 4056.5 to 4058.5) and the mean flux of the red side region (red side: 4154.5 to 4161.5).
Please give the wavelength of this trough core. 4144 angstroms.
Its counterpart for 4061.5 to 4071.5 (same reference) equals 4064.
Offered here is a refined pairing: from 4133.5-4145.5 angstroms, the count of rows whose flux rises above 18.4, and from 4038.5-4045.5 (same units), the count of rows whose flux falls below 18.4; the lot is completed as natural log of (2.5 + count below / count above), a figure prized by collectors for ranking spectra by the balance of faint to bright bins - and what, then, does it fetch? 1.00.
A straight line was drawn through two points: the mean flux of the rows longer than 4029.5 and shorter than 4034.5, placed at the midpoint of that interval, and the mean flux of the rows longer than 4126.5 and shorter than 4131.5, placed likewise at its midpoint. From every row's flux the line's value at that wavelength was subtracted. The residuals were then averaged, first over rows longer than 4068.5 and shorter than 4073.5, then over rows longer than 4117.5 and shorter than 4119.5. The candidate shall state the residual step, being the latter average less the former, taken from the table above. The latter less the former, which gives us 0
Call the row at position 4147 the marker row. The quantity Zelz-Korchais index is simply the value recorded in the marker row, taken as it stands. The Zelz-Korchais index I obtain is 19.84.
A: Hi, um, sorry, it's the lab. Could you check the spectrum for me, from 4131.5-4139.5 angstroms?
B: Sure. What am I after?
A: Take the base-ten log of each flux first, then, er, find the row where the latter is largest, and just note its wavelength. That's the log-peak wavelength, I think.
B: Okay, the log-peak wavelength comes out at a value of 4139 angstroms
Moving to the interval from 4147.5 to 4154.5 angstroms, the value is 4148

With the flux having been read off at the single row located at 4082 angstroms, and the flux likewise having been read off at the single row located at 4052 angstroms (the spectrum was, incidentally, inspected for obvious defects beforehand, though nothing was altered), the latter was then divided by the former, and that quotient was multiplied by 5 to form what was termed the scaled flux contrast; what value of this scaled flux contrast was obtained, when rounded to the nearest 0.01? 5.09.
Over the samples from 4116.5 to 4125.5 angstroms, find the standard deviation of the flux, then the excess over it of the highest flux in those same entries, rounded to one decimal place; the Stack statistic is 19.4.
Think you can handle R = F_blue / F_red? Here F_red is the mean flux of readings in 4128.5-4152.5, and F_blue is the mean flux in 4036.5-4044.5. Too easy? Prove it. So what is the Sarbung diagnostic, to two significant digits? 0.99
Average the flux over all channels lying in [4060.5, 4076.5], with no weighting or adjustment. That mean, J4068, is 17.9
